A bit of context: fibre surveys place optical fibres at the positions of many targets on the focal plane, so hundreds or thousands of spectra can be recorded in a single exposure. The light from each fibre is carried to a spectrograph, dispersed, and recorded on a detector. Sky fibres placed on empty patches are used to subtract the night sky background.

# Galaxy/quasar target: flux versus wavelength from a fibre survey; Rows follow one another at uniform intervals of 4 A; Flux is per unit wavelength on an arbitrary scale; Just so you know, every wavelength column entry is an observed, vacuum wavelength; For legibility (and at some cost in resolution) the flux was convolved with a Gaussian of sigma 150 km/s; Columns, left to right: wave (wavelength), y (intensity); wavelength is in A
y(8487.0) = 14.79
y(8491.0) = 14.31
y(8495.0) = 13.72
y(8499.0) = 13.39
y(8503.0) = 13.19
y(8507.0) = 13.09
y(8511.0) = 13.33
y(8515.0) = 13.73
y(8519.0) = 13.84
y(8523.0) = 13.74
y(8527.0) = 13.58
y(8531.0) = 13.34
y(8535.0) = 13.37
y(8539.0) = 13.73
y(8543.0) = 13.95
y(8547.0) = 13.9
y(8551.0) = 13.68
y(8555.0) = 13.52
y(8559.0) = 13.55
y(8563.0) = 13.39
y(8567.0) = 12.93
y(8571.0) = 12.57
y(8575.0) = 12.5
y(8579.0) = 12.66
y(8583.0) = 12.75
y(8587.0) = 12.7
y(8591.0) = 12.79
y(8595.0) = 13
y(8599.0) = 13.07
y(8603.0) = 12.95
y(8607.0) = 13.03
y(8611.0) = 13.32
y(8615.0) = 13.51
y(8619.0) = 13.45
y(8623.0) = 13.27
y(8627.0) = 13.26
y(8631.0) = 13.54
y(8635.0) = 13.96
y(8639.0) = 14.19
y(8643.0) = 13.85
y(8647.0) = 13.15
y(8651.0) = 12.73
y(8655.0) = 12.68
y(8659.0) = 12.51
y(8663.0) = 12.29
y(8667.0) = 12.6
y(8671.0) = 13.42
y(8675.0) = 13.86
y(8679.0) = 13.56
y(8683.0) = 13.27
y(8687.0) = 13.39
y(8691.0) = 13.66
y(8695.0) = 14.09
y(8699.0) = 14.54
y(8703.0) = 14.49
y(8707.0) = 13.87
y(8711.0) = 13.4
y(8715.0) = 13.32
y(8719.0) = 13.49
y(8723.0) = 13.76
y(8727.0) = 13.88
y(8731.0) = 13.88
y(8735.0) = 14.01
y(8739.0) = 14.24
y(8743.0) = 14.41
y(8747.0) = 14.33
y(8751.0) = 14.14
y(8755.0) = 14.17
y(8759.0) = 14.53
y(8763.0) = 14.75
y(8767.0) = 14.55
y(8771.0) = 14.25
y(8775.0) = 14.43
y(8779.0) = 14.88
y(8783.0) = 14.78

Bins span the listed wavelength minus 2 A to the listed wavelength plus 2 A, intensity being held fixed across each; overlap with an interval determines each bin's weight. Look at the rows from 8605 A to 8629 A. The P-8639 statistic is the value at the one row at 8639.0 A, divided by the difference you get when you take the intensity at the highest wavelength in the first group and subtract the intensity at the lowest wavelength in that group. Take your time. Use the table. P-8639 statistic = 62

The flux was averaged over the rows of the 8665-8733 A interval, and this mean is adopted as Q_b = 13.7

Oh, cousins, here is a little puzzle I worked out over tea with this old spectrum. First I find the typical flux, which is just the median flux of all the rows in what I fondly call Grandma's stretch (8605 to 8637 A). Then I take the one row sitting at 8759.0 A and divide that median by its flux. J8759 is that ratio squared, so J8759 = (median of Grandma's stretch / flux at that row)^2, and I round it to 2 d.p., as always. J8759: 0.85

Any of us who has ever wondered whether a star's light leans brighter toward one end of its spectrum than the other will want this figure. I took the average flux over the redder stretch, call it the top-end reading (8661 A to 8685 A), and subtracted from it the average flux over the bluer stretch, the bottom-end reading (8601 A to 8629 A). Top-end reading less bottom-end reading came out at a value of -0.1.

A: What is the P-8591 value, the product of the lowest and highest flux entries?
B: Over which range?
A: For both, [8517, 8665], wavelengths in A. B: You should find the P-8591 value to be 174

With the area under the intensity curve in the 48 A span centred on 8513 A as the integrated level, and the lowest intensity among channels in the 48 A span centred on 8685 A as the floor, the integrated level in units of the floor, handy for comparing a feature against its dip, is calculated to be 52.9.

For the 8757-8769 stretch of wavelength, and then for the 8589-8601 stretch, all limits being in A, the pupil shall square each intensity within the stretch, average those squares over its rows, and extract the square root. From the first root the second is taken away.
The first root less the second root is 1.7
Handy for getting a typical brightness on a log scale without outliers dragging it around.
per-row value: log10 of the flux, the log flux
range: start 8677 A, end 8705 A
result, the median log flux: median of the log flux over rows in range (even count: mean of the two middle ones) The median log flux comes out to 1.14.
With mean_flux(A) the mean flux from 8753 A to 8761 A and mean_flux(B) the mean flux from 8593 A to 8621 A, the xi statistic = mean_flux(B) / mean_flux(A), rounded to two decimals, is 0.92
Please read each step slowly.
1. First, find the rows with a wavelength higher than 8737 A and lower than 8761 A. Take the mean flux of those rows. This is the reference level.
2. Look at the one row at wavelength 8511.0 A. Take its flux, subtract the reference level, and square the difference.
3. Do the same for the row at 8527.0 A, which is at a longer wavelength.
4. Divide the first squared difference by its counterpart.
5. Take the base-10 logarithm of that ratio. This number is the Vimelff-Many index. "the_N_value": 0.3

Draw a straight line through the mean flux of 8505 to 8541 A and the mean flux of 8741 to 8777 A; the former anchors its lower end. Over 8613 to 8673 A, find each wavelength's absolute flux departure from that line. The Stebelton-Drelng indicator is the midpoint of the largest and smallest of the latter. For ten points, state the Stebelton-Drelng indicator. 0.89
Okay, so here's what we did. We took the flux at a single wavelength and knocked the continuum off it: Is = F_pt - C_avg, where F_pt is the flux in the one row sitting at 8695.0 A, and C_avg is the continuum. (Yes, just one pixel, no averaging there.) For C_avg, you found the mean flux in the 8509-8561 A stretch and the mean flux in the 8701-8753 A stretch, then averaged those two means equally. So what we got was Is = 0.3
